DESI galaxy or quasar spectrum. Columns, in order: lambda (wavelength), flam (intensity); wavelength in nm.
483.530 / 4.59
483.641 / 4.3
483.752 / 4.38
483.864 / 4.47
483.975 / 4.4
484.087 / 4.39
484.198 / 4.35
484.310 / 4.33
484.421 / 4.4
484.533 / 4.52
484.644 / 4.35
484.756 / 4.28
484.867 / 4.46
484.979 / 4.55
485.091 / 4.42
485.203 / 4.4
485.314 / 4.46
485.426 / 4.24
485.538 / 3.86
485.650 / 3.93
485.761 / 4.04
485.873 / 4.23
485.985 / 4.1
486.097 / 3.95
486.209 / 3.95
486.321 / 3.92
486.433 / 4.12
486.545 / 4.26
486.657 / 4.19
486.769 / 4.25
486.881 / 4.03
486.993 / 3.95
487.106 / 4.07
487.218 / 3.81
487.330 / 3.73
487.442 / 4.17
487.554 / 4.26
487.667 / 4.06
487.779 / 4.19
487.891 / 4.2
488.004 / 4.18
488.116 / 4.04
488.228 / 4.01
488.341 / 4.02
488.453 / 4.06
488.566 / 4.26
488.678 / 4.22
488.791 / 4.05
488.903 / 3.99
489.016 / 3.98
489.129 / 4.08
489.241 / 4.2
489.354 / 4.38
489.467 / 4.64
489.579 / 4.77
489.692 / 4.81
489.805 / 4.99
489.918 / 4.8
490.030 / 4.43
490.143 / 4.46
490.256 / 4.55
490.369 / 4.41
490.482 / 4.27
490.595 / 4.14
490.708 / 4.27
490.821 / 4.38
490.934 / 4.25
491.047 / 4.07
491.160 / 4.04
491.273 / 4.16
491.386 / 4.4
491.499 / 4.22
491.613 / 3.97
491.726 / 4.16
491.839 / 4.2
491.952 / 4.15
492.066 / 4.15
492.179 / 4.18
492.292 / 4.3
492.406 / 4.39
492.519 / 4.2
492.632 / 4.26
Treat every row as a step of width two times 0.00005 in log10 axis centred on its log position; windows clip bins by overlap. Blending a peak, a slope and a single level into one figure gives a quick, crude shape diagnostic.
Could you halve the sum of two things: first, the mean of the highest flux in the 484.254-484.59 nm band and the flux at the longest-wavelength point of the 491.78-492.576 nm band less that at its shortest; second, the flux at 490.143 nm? 3.36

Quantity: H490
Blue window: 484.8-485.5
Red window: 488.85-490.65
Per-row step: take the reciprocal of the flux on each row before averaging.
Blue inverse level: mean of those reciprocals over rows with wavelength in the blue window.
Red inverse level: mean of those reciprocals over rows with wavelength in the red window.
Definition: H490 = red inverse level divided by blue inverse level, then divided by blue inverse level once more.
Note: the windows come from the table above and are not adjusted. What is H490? 4.4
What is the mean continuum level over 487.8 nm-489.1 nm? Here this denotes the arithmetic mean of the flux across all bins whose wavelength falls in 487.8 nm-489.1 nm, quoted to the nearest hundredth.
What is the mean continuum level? 4.09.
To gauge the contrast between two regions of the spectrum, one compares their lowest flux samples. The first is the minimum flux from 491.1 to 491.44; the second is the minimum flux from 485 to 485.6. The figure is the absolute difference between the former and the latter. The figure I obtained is 0.18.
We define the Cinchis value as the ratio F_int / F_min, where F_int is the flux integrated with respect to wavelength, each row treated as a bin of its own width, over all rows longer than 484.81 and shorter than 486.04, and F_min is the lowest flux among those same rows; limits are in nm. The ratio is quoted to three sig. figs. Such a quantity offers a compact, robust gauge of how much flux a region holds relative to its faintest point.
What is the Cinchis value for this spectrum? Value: 1.35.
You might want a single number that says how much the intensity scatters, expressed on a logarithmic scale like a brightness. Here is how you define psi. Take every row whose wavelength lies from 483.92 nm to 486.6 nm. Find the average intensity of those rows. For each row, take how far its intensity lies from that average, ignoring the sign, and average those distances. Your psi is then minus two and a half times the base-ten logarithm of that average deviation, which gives 1.9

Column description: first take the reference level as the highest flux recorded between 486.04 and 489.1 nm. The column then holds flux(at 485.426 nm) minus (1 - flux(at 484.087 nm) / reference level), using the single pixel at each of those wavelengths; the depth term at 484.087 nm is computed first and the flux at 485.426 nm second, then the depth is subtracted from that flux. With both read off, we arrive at 4.27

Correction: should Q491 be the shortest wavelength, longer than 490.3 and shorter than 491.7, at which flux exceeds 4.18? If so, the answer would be 490.369 nm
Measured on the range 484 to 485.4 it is 484.087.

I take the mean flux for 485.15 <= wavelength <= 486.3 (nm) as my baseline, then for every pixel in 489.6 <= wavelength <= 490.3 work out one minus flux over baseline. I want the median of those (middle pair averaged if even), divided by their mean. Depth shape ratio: 1.0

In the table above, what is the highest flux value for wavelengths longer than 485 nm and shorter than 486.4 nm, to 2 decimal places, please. 4.46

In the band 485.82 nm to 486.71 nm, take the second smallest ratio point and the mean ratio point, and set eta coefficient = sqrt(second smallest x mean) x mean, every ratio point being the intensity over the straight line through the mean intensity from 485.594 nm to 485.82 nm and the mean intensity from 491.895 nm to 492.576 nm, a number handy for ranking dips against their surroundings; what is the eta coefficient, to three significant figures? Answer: 1.02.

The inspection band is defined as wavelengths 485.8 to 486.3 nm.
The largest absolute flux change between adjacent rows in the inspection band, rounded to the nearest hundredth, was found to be 0.15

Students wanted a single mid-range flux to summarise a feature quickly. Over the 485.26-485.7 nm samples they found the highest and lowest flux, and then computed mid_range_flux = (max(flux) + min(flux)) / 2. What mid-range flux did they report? 4.16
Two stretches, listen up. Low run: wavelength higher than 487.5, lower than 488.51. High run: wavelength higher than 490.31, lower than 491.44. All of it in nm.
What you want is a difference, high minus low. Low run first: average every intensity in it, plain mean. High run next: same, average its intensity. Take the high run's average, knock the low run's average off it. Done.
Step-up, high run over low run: 0.13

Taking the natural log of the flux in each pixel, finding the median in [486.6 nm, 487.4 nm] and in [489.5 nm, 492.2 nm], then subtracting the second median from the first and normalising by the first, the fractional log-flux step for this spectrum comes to -0.040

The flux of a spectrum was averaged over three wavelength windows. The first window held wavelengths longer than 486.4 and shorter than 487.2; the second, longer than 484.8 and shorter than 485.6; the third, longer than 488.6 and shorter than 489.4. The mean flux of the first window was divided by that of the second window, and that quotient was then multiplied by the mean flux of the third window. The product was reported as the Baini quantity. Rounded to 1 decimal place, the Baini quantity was 3.9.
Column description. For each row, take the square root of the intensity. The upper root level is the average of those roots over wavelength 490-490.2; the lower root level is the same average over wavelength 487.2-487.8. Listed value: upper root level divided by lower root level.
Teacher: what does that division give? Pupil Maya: 1.05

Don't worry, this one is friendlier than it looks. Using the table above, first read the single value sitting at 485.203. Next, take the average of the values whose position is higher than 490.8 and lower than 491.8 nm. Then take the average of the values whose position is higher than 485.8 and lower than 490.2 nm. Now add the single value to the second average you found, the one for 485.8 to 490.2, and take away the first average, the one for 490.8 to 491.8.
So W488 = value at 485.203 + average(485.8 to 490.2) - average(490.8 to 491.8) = 4.42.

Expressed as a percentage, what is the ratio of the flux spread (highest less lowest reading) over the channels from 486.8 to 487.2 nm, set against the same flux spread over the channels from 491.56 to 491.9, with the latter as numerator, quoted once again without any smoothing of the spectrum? 192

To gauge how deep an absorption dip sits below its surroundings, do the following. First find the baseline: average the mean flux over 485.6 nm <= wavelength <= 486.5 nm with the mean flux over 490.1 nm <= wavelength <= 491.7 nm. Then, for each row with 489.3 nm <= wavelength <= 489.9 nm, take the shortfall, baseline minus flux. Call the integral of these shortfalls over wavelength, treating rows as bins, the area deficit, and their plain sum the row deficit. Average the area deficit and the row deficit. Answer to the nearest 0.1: -1.6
